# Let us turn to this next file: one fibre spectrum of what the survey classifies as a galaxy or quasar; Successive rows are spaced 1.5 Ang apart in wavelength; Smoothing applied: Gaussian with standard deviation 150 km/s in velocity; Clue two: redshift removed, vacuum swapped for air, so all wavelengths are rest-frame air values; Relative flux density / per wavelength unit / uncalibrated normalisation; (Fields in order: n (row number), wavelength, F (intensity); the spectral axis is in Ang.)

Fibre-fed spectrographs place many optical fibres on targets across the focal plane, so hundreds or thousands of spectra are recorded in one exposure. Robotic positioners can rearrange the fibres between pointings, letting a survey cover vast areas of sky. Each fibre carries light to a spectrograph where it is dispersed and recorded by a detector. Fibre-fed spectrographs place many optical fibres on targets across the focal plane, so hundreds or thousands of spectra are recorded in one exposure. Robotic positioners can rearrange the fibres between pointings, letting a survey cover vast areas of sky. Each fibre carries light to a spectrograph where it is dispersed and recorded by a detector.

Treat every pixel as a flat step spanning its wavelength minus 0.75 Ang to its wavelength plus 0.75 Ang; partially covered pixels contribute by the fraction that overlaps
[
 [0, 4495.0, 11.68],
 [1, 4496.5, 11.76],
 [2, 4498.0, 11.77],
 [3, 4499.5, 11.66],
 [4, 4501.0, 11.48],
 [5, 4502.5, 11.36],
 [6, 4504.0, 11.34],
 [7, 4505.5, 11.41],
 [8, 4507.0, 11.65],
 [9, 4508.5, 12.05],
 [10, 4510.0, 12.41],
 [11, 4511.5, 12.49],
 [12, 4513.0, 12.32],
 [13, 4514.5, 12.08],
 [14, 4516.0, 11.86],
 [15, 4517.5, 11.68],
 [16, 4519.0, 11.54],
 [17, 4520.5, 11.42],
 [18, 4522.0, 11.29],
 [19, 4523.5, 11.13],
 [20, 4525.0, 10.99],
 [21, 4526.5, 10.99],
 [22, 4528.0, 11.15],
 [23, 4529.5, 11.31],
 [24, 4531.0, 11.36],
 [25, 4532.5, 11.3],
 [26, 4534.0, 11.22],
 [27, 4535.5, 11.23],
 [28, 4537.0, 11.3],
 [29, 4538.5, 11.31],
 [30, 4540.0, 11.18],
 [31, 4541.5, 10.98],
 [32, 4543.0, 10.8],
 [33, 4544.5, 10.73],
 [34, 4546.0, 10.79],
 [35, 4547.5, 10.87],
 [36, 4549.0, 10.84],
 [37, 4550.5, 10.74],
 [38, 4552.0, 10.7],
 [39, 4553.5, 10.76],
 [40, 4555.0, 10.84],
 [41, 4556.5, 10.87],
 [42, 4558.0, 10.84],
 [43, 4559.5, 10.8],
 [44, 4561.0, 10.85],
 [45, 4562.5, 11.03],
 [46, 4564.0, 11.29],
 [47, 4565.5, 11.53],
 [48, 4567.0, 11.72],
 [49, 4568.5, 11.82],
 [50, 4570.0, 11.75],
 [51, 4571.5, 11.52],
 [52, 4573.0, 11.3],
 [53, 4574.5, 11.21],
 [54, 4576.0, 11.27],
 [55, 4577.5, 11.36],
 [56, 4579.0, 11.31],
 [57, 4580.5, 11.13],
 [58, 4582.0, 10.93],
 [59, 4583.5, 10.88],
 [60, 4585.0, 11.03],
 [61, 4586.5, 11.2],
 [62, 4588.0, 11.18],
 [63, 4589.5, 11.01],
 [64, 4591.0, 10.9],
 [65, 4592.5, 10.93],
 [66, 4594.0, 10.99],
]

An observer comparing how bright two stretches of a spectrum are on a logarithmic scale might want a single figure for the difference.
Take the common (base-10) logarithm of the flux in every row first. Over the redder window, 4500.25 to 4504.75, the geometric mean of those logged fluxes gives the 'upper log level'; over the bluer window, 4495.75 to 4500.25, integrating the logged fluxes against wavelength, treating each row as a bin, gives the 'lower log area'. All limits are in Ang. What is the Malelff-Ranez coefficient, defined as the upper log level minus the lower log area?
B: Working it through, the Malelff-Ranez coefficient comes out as -3.76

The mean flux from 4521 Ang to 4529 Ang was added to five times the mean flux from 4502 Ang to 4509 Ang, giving 68.9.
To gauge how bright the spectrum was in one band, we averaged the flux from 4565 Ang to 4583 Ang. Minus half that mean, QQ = -5.70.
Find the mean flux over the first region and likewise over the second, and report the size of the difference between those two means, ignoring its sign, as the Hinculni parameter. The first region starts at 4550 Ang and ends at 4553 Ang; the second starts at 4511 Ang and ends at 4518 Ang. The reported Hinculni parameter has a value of 1.4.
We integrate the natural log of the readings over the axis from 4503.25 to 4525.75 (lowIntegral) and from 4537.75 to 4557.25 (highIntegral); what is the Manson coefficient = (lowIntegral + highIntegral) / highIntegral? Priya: 2.2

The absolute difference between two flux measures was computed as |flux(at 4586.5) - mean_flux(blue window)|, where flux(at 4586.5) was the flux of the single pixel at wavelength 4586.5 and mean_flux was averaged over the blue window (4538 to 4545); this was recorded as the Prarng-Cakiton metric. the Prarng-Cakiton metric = 0.20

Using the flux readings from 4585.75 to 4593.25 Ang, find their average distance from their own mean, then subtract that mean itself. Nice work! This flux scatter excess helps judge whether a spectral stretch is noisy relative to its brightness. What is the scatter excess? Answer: -10.9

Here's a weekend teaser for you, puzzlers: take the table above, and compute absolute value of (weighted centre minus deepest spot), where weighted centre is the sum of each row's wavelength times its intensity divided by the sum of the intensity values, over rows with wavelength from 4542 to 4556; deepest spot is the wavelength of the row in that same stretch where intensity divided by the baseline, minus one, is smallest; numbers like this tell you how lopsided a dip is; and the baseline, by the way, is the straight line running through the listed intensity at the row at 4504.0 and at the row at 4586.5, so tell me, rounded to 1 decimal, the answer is 3.0 Ang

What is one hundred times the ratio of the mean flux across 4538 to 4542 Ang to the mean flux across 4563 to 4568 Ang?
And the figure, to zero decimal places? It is 97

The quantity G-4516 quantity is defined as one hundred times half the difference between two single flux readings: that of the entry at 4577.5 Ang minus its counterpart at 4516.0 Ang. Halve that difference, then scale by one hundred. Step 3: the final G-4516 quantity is -25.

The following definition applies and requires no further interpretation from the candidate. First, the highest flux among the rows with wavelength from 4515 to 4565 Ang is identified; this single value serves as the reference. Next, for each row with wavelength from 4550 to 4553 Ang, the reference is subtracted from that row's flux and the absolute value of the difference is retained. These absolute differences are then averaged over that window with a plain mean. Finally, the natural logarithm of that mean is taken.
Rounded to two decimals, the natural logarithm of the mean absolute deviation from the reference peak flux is 0.13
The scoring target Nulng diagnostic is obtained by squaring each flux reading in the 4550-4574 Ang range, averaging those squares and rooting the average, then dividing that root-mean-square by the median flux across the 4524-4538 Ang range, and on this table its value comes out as 0.993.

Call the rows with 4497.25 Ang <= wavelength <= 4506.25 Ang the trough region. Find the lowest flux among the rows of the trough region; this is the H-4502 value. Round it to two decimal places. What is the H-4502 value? 11.34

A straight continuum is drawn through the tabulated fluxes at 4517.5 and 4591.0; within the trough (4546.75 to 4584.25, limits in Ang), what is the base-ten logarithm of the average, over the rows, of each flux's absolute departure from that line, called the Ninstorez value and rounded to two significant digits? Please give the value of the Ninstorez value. -0.44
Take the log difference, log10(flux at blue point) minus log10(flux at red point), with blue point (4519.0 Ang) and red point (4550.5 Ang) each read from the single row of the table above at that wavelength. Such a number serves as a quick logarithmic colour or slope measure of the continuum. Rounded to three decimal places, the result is 0.031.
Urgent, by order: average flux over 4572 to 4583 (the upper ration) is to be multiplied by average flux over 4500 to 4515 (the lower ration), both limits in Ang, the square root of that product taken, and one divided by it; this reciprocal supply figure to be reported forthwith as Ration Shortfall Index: 0.0867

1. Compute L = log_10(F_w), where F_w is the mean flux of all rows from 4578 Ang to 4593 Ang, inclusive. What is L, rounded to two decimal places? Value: 1.04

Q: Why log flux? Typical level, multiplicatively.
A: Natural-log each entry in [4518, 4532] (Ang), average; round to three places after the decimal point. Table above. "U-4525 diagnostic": 2.420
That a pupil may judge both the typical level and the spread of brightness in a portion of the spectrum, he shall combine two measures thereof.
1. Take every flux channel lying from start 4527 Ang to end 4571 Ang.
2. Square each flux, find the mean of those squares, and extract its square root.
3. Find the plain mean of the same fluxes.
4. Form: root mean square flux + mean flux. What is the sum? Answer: 22.2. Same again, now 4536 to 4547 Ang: 22.0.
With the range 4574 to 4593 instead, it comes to 22.2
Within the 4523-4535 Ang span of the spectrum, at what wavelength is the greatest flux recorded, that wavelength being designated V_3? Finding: 4531.0 Ang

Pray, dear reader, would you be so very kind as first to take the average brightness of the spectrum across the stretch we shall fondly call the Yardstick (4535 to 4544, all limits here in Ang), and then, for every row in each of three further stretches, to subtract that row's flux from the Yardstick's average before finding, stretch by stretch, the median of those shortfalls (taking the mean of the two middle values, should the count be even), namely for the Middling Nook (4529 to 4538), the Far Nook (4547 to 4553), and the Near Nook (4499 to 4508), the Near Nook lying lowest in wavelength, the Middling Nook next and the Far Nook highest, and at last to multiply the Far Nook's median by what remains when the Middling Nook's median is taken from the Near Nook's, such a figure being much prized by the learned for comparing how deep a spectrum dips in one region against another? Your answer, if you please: -0.05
